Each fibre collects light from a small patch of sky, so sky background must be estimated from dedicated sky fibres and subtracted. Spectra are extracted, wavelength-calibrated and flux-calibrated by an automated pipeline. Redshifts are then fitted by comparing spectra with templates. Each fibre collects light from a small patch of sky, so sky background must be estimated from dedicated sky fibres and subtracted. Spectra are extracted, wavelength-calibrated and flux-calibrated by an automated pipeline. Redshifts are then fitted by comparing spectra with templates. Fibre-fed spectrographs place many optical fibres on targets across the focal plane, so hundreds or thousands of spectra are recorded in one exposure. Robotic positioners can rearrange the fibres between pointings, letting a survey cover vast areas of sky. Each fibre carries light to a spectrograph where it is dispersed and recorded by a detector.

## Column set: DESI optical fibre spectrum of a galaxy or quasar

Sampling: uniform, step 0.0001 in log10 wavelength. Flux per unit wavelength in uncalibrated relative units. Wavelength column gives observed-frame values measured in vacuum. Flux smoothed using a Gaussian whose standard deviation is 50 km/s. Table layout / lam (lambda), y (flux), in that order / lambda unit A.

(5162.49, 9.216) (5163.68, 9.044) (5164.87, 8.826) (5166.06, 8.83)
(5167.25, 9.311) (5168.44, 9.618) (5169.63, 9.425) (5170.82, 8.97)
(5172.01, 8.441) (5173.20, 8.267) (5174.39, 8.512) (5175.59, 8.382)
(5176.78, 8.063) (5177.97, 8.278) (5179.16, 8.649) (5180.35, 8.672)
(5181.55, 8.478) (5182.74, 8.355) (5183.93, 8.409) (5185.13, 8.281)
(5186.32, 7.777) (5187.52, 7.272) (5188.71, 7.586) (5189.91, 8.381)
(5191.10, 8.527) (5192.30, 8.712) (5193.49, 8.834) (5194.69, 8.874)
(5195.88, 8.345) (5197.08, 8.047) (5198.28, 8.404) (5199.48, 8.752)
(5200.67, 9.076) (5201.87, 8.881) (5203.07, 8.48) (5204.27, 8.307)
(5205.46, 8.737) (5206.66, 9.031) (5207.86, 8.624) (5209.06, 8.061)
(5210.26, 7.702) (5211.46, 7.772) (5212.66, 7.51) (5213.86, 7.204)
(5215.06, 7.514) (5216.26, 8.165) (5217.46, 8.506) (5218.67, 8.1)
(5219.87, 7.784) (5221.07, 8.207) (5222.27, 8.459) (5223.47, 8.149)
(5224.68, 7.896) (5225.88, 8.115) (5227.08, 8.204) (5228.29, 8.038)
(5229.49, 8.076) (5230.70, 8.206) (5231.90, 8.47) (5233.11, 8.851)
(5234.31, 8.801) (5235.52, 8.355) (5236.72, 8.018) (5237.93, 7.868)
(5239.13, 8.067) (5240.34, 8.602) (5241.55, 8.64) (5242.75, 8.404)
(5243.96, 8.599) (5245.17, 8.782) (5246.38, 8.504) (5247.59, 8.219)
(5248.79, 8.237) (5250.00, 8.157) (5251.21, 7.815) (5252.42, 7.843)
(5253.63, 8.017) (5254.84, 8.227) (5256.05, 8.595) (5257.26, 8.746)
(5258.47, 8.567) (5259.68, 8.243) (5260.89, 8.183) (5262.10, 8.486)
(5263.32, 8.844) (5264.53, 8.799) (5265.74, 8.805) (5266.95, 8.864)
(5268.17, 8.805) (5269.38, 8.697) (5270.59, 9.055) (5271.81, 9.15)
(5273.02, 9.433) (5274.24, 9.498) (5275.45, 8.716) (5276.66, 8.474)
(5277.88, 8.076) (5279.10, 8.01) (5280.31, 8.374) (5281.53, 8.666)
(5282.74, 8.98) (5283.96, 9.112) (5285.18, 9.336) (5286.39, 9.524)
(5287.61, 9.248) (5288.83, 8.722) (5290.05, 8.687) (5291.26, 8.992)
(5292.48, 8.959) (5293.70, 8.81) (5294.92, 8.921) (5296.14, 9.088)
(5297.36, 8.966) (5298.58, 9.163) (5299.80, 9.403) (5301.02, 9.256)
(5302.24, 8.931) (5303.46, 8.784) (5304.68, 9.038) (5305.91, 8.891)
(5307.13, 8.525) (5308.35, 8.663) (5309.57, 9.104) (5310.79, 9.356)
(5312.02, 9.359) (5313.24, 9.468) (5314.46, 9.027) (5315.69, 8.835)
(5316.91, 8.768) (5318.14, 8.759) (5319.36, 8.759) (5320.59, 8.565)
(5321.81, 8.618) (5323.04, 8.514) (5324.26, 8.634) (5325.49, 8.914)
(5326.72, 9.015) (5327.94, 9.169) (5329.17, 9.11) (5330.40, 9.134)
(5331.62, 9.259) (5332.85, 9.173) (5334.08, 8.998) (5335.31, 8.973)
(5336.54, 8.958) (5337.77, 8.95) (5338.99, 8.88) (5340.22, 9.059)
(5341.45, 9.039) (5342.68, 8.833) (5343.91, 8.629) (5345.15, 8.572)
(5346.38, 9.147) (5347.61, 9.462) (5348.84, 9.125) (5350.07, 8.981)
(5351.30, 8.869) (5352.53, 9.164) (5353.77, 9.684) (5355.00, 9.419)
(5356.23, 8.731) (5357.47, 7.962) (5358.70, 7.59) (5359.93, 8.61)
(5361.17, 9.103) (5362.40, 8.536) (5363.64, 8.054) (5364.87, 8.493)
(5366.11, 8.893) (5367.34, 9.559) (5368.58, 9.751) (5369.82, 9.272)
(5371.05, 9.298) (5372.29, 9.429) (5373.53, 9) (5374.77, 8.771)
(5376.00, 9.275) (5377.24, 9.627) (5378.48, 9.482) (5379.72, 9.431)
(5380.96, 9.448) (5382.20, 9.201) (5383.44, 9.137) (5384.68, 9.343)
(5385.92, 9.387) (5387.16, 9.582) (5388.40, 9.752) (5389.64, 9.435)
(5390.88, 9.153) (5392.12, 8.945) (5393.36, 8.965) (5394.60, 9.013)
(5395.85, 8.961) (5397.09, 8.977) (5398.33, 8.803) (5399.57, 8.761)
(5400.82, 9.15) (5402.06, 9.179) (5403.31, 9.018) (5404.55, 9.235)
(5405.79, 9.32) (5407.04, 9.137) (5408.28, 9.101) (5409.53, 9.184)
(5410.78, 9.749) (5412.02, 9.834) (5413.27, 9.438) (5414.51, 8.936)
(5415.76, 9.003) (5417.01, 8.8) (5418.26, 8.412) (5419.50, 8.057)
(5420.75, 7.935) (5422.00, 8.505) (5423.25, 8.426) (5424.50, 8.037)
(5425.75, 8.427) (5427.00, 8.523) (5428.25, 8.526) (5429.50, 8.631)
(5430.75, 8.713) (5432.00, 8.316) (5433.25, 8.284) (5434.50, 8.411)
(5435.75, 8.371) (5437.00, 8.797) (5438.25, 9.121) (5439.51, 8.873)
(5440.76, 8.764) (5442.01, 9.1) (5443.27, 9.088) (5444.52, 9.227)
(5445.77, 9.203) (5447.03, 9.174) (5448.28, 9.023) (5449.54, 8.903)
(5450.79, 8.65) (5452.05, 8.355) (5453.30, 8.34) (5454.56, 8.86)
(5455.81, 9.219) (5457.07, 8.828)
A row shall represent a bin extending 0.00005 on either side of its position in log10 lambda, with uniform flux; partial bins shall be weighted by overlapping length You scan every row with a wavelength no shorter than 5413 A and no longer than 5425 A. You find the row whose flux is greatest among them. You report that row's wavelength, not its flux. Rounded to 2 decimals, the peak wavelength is 5413.27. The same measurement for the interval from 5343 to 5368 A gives 5353.77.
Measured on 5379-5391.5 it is 5388.40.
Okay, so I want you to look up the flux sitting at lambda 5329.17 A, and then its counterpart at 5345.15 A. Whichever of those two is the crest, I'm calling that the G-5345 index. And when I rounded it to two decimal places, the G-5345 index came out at 9.11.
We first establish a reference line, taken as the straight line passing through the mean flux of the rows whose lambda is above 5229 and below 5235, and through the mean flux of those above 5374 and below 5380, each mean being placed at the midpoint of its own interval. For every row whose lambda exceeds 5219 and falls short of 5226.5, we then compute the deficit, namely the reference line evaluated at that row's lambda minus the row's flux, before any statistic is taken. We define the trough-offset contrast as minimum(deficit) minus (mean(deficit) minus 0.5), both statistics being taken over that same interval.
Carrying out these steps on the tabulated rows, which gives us 0.14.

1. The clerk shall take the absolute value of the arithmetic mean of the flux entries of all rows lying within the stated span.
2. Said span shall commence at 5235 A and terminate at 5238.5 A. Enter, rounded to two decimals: 8.08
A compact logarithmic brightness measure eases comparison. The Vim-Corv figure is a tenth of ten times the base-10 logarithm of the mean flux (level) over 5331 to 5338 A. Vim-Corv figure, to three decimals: 0.957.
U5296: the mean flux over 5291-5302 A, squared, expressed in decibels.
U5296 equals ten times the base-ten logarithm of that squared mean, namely 19.14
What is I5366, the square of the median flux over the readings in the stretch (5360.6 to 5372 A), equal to 82.9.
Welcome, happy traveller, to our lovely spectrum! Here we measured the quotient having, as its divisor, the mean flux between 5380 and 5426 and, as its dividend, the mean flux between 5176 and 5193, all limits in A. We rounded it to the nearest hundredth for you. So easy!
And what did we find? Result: 0.91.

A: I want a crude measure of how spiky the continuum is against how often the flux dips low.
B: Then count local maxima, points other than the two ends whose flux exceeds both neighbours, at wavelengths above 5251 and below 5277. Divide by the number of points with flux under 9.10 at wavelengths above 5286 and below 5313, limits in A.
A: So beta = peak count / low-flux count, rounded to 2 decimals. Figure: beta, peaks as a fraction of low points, 0.29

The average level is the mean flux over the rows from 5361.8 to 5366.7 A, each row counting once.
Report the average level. 8.5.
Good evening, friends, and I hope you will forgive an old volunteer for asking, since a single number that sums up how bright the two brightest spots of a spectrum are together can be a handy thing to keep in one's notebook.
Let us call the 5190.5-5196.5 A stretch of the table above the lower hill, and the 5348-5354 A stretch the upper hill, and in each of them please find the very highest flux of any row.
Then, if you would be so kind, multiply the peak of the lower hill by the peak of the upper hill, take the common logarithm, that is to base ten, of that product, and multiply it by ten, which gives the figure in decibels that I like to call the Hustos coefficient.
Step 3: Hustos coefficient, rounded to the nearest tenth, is 19.3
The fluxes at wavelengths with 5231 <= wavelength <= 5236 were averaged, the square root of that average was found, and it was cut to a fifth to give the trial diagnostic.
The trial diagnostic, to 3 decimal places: 0.587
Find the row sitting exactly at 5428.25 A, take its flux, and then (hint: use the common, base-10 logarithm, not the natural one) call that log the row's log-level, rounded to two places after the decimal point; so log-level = 0.93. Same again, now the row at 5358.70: 0.88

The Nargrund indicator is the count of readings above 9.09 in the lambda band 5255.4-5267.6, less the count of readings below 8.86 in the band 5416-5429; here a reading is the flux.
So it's -10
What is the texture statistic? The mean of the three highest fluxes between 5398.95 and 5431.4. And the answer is 9.7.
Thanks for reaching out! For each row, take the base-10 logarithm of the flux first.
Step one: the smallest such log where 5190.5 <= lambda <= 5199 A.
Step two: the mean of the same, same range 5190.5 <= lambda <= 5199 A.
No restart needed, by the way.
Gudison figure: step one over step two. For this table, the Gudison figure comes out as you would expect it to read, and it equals 0.973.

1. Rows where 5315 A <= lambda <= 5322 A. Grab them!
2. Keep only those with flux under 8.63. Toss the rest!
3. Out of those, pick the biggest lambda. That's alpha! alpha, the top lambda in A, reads 5321.81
